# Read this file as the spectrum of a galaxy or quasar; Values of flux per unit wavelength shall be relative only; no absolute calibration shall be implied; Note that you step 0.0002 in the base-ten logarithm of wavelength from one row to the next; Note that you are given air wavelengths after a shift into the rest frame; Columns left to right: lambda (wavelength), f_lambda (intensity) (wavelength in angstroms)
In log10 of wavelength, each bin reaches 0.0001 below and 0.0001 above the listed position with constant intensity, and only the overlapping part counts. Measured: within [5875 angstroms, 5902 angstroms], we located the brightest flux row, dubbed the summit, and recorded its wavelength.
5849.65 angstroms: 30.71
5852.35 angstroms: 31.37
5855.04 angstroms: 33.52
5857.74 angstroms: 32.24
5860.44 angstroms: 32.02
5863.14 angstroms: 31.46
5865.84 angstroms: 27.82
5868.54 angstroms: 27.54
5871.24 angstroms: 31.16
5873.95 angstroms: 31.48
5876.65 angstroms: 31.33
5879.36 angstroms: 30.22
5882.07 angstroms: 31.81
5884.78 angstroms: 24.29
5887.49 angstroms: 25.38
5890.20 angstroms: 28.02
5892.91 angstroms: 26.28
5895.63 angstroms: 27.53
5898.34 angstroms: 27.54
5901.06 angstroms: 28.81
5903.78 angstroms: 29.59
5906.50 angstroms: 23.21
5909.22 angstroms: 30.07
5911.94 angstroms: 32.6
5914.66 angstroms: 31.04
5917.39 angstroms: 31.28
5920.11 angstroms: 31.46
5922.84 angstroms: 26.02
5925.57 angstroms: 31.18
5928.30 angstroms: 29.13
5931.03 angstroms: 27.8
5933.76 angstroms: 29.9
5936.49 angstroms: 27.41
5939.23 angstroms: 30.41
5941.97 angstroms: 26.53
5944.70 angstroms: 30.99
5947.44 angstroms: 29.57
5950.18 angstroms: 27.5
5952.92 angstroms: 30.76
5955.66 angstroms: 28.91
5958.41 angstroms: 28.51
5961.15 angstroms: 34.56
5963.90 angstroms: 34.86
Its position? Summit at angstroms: 5882.07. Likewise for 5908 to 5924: 5911.94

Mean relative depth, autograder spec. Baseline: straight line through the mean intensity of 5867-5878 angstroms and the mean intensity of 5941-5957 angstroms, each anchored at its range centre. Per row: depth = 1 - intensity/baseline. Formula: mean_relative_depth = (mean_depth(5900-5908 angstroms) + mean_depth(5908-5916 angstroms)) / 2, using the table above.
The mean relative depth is 0.02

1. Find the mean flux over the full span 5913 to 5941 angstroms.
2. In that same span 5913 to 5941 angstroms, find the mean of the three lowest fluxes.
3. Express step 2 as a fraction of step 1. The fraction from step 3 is 0.916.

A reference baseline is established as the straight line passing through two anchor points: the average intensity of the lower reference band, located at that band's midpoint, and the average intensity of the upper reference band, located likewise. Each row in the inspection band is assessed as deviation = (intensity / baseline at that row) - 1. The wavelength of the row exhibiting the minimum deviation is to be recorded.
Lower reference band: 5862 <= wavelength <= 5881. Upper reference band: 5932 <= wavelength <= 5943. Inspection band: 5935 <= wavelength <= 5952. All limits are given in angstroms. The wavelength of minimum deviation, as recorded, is 5941.97 angstroms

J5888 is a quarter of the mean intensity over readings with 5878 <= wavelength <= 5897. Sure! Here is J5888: 6.91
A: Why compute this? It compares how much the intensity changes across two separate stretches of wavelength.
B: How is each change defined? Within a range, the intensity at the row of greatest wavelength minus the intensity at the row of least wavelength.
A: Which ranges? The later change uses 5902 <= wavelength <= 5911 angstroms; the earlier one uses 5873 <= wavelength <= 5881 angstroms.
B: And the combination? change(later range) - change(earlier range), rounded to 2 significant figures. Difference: 1.7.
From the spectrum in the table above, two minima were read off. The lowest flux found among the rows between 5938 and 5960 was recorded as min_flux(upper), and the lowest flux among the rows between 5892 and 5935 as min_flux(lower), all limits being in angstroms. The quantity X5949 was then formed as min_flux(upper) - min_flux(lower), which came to 3.3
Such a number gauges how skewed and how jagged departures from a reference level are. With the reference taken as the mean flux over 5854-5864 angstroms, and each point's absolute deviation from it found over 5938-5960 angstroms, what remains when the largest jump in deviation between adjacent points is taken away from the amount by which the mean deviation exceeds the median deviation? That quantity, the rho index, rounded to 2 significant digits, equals -4.4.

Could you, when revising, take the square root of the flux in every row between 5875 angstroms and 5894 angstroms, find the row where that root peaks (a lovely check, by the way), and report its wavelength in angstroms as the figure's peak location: 5882.07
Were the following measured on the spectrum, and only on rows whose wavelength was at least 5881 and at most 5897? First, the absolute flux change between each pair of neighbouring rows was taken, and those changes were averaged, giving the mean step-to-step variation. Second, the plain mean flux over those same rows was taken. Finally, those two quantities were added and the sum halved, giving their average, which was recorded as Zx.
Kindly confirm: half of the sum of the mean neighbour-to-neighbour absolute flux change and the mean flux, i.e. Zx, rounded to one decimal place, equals 15.0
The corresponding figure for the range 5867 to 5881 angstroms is 15.8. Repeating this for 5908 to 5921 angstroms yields 16.2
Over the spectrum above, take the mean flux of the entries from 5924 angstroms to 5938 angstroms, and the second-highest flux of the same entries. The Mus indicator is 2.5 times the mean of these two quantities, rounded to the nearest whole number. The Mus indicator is 74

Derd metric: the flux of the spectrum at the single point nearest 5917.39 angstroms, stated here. 31.28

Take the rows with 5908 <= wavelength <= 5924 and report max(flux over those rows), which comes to 32.6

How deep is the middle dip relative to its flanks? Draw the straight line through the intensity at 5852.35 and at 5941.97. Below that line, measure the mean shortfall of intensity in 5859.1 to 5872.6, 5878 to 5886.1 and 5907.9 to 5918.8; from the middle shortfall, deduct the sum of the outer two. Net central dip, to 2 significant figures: 3.5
